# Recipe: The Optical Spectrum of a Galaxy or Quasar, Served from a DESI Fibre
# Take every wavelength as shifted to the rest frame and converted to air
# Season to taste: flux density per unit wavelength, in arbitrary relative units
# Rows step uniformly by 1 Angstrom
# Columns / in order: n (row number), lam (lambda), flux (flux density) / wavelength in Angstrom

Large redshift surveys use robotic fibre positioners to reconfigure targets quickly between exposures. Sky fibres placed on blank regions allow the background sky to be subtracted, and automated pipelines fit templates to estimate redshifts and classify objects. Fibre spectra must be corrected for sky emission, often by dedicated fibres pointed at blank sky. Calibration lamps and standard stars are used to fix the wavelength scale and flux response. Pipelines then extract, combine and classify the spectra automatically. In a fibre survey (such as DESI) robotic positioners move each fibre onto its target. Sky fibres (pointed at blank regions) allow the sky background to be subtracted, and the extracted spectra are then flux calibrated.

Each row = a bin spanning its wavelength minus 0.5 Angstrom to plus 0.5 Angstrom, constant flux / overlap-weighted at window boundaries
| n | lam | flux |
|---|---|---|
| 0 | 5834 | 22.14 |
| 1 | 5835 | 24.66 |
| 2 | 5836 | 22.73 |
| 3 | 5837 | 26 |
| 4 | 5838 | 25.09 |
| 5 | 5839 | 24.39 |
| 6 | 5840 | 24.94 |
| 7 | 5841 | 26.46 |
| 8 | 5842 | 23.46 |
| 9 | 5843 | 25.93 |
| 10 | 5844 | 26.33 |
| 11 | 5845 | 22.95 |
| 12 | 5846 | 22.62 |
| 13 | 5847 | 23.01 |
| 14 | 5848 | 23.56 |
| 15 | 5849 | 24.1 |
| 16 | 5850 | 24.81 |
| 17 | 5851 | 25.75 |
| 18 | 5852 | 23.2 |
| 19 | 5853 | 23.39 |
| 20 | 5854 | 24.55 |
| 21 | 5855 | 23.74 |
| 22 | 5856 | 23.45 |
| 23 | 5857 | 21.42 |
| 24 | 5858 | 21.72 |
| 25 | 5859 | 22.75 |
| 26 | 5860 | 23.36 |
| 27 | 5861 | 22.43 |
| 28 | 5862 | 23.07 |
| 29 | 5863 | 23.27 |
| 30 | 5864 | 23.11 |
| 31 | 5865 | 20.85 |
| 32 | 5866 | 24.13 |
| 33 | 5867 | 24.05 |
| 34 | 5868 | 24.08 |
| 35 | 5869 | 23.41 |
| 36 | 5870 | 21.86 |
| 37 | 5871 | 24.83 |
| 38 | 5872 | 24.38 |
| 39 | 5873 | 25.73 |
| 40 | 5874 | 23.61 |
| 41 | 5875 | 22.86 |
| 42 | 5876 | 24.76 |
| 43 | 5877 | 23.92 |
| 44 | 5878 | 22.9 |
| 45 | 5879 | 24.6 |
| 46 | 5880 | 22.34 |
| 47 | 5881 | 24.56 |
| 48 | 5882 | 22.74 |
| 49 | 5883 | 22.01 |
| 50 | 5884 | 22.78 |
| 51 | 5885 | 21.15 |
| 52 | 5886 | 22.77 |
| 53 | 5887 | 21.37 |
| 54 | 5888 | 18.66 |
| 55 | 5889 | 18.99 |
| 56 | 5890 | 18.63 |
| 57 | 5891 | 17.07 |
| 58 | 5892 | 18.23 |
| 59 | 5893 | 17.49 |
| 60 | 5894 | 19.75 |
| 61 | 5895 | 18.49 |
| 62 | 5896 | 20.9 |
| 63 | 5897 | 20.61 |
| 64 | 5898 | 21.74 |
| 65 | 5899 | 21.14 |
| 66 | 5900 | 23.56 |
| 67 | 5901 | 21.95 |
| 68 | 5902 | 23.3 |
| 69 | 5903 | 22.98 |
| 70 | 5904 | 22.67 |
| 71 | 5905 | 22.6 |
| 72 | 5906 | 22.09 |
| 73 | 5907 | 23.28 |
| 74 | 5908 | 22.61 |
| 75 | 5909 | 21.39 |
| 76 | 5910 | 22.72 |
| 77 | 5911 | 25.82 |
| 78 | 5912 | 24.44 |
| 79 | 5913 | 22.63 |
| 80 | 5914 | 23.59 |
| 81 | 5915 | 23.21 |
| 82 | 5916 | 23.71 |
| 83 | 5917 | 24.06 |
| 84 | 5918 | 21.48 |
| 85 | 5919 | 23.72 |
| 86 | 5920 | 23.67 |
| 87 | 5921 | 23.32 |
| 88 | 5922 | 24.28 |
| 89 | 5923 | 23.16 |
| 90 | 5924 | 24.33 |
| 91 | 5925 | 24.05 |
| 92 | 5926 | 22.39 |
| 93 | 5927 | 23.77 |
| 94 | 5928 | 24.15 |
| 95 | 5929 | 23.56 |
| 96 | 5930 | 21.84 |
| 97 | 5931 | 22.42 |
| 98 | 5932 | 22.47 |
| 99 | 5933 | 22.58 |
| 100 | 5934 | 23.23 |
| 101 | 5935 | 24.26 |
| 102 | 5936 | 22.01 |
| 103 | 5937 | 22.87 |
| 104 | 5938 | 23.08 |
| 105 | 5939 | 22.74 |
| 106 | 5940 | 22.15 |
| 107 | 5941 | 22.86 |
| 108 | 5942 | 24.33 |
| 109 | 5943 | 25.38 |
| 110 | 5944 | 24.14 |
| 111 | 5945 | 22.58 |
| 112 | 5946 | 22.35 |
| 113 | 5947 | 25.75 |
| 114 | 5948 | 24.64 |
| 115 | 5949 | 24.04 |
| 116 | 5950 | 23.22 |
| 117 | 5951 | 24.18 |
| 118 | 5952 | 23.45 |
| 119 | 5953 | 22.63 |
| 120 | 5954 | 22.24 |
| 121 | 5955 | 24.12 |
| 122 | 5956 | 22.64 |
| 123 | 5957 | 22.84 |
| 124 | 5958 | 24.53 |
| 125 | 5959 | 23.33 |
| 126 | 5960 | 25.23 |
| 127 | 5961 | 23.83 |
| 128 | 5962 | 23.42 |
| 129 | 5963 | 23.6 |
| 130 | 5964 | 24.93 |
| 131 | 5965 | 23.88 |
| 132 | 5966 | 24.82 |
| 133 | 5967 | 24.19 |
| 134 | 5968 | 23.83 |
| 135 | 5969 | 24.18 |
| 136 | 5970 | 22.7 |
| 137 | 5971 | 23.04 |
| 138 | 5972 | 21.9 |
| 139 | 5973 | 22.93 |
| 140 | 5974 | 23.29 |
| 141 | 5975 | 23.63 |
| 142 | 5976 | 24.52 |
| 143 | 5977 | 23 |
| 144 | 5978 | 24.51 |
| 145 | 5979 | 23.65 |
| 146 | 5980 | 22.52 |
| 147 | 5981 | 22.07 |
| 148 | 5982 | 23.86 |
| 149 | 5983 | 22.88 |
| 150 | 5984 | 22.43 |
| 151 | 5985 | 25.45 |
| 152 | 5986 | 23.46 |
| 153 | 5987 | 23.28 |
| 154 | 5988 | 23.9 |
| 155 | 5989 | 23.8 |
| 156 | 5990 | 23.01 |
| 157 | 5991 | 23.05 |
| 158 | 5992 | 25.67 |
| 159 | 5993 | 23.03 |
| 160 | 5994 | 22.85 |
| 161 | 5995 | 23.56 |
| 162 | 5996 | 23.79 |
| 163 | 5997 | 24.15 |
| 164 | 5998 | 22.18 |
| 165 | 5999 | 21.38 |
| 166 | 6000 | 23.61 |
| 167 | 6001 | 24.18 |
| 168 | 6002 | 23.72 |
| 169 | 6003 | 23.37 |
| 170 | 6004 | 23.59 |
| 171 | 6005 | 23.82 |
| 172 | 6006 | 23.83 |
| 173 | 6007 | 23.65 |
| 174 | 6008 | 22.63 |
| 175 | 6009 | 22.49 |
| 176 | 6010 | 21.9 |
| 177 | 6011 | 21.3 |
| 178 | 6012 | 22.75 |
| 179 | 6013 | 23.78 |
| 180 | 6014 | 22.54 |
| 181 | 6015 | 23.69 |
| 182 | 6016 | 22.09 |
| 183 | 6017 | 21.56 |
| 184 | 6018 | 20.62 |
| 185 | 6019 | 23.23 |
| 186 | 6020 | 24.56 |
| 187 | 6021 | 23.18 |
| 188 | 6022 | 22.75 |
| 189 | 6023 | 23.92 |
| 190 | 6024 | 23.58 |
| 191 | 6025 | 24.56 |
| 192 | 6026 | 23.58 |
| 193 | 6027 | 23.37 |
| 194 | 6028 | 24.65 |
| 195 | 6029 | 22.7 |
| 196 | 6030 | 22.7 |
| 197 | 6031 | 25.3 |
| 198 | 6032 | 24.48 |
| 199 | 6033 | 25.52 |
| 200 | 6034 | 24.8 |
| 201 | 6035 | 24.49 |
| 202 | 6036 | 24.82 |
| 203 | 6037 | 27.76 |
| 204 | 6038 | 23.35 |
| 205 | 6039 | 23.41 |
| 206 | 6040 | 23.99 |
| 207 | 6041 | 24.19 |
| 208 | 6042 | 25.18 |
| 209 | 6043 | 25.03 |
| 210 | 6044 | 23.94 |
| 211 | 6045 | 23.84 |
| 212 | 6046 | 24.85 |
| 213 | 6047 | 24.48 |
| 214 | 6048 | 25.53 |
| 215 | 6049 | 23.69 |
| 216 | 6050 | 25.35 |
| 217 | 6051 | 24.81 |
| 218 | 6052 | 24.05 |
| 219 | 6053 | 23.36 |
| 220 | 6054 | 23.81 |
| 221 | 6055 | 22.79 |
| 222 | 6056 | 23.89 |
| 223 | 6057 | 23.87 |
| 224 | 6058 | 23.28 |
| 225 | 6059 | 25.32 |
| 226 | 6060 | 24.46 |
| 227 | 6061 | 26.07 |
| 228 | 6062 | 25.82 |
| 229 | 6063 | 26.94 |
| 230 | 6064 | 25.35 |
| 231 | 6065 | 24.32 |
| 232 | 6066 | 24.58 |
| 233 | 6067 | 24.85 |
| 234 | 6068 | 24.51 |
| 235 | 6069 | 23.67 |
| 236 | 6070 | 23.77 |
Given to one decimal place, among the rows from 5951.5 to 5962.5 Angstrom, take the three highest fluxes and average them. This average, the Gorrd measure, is 24.6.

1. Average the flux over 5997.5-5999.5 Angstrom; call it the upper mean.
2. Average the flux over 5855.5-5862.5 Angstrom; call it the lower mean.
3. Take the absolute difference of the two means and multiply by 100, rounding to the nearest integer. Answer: 82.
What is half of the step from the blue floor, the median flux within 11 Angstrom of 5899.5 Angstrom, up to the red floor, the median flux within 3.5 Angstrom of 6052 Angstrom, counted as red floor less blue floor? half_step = 1.1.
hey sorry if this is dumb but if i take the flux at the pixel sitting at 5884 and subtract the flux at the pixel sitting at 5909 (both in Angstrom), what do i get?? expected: 1.4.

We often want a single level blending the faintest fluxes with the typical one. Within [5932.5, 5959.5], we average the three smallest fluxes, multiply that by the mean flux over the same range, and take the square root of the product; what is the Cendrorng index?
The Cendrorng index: 22.8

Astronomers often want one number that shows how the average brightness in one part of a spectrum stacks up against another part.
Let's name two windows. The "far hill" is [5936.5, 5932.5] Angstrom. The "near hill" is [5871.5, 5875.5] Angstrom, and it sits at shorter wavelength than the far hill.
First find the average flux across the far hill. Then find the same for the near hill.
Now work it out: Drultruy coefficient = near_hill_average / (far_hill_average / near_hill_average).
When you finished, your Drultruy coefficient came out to 25.3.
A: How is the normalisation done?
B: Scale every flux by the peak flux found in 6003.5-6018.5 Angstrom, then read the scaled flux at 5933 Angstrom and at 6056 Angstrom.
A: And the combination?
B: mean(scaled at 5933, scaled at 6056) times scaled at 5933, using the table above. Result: 0.92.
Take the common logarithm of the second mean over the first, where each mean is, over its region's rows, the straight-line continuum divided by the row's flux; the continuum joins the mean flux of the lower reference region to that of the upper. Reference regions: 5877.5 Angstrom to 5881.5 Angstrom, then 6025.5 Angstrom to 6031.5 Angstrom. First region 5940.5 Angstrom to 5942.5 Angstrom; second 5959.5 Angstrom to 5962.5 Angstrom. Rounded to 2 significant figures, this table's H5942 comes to -0.010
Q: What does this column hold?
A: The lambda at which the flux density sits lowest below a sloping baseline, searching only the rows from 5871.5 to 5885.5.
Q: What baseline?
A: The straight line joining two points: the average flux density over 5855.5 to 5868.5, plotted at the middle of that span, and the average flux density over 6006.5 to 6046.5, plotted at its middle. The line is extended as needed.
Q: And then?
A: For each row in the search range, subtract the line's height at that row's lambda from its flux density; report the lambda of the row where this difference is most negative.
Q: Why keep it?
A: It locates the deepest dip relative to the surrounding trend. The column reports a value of 5885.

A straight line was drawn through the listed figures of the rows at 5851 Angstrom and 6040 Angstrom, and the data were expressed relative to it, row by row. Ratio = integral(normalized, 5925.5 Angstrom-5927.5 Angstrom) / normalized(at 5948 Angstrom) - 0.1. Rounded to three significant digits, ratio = 1.76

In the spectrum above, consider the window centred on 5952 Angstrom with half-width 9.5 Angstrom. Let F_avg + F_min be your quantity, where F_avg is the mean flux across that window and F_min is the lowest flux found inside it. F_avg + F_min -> 46.0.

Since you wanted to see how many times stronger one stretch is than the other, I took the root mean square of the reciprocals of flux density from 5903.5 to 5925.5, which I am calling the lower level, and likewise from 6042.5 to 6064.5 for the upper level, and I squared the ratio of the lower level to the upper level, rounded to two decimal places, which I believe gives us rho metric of 1.11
